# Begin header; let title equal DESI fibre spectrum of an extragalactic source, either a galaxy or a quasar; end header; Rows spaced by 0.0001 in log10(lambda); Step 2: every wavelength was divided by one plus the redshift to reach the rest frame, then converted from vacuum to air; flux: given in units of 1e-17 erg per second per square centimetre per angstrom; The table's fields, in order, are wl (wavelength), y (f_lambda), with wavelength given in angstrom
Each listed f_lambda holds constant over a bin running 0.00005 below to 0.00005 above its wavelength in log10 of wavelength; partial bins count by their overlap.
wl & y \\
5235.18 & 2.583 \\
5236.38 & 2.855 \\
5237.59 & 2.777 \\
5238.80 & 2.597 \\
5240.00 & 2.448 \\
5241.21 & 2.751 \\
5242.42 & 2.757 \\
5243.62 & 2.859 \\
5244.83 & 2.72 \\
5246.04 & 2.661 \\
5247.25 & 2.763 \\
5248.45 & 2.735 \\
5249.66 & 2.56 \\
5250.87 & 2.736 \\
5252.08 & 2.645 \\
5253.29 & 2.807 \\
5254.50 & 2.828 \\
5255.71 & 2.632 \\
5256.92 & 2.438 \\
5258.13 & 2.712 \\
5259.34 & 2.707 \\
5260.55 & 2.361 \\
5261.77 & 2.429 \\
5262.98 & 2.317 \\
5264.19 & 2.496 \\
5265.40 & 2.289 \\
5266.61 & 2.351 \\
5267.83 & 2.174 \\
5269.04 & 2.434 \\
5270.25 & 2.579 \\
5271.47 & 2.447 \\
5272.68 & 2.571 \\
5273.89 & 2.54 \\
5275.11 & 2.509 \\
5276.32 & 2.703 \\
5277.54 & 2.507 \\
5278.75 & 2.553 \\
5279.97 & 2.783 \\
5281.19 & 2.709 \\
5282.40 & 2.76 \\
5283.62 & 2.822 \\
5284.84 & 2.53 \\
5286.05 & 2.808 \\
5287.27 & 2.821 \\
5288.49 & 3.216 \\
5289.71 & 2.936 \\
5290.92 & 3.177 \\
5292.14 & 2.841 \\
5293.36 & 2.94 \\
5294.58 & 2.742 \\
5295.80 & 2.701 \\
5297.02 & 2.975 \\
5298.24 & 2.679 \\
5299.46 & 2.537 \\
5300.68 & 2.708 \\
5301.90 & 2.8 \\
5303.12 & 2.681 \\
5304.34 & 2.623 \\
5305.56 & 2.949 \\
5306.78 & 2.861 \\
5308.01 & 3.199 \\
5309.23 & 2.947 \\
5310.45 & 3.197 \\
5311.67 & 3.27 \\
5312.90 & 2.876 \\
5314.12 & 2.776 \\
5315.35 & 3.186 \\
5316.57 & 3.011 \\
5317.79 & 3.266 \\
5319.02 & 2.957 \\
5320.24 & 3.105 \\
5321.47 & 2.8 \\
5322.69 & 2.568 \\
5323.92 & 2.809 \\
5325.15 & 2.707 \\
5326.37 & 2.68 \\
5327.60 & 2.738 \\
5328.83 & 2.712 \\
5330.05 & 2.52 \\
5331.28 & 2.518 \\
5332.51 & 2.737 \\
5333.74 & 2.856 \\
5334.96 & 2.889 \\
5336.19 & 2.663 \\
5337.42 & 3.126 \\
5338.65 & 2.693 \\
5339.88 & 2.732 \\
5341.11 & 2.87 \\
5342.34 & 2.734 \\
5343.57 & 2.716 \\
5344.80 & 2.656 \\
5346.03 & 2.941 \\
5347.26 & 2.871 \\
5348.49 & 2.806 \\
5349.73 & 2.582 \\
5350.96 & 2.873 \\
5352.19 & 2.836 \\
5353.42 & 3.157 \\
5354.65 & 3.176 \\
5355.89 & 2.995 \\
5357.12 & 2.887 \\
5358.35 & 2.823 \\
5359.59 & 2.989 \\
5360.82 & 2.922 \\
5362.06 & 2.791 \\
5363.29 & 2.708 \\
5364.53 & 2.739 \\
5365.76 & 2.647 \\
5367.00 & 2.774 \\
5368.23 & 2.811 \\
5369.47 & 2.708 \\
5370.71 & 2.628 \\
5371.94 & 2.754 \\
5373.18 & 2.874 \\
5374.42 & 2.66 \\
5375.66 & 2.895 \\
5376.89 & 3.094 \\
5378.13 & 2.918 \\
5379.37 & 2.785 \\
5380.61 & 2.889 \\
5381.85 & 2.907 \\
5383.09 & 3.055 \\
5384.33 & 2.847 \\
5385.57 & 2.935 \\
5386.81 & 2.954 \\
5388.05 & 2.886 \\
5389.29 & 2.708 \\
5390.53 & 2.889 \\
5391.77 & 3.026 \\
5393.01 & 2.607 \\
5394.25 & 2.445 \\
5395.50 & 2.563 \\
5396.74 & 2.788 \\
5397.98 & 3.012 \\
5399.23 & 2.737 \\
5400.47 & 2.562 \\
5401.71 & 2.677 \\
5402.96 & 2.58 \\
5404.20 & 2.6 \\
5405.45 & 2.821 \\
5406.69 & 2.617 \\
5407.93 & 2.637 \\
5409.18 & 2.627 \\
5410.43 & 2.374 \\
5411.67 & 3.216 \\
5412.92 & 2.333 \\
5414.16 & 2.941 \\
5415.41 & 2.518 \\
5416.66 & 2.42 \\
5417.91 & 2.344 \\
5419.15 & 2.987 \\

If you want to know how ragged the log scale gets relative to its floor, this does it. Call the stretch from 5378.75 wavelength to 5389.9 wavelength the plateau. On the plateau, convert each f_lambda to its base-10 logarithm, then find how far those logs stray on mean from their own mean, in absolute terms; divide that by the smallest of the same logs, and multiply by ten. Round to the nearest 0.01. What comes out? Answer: 0.25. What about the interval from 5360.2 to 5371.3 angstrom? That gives 0.26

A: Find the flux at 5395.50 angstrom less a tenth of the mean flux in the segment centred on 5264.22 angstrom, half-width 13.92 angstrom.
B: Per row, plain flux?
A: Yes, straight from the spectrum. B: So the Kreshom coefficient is 2.31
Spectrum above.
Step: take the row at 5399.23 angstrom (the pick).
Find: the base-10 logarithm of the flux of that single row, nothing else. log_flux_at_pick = 0.437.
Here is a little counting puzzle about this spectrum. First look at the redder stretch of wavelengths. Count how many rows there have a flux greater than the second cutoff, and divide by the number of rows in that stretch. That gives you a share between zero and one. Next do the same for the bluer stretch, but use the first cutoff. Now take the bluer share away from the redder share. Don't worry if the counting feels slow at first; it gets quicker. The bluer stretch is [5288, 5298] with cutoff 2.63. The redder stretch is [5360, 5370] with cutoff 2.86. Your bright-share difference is -0.9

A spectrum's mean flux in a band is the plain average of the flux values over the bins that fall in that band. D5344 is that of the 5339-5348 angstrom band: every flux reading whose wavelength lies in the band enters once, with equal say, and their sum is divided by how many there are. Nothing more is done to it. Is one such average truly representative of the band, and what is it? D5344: 2.79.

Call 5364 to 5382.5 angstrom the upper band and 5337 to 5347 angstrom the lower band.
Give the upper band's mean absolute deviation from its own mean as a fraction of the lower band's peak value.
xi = 0.032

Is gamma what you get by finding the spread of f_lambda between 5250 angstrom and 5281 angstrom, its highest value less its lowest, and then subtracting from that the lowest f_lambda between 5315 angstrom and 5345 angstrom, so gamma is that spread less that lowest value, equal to -1.86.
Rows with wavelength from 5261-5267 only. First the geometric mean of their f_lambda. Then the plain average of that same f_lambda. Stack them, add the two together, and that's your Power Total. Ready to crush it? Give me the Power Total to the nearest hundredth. 4.75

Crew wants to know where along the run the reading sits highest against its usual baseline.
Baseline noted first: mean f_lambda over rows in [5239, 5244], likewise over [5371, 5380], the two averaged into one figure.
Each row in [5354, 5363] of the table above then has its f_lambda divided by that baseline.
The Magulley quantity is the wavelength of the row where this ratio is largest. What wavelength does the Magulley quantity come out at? 5354.65 angstrom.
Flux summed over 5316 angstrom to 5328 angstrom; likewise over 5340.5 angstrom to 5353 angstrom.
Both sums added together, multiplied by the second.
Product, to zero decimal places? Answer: 1576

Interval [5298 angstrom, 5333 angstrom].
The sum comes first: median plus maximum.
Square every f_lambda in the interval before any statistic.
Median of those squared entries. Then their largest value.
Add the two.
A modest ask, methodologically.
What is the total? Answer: 18.5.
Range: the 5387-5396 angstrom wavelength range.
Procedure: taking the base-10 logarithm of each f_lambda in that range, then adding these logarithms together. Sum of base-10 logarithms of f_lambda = 3.05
